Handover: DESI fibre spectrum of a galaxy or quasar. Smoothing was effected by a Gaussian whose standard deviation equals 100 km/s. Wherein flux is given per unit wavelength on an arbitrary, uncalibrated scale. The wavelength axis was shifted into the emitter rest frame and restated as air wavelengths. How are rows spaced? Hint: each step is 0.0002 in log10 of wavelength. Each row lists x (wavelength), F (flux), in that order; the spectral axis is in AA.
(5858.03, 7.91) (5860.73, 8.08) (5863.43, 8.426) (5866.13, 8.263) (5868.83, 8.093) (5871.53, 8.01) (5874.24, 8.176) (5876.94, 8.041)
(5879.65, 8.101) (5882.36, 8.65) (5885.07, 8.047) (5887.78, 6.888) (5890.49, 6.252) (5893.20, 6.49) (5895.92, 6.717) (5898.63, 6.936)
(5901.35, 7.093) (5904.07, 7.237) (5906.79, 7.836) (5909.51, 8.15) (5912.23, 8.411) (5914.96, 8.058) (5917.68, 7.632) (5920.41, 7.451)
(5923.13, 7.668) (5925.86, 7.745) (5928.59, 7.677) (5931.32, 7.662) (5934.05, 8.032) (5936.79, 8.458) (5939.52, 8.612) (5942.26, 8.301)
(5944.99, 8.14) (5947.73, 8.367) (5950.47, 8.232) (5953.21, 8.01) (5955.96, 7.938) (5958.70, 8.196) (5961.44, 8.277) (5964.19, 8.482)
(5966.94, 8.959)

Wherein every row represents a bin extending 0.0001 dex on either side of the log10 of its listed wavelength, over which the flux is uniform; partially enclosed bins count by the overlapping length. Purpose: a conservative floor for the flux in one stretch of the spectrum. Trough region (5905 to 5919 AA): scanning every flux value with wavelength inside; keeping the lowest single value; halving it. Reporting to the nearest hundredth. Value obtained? 3.82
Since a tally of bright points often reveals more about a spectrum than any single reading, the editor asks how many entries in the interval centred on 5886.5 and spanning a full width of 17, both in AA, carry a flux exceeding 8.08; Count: 2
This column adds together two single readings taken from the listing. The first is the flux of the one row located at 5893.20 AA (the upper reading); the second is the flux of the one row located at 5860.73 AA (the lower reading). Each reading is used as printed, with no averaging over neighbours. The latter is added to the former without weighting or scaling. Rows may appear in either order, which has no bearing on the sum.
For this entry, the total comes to 14.6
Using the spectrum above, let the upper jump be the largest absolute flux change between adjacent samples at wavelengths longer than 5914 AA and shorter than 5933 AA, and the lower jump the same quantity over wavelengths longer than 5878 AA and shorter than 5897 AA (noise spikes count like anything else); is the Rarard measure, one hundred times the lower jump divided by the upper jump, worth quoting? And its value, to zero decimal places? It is 272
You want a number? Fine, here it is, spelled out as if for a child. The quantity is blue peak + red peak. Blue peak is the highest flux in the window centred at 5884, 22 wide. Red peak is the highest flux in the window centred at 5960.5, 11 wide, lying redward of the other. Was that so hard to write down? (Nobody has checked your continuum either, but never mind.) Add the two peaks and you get 17.1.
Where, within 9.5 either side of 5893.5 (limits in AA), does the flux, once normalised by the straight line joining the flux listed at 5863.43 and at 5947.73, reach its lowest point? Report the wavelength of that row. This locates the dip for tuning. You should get 5890.49 AA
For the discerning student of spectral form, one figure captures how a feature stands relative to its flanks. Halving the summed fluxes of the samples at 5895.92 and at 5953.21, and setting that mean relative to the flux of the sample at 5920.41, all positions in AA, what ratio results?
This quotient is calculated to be 0.99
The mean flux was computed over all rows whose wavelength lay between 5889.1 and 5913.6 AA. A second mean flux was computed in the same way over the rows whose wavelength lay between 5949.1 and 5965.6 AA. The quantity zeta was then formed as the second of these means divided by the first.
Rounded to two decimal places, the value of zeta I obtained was 1.13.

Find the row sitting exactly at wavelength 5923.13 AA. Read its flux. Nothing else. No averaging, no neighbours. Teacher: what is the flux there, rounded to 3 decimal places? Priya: 7.668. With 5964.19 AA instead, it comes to 8.482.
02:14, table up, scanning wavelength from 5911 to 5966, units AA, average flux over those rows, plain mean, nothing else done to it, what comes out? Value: 8.1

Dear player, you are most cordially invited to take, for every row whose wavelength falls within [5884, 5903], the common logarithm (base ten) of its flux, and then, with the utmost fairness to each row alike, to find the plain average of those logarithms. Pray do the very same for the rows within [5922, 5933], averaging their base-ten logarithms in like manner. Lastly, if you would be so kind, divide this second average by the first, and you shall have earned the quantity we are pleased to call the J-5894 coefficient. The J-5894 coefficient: 1.06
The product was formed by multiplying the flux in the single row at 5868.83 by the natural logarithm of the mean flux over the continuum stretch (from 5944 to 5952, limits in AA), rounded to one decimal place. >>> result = 17.1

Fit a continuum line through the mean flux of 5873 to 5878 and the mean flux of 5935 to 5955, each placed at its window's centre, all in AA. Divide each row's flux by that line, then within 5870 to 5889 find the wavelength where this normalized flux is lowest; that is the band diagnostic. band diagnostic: 5887.78 AA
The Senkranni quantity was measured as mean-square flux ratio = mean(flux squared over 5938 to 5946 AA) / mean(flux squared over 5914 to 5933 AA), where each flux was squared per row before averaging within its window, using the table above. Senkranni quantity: 1.18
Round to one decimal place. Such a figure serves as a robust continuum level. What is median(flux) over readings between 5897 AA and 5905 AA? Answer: 7.1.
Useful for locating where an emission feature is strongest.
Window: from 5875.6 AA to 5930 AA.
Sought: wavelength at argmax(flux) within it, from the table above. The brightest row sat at 5882.36 AA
